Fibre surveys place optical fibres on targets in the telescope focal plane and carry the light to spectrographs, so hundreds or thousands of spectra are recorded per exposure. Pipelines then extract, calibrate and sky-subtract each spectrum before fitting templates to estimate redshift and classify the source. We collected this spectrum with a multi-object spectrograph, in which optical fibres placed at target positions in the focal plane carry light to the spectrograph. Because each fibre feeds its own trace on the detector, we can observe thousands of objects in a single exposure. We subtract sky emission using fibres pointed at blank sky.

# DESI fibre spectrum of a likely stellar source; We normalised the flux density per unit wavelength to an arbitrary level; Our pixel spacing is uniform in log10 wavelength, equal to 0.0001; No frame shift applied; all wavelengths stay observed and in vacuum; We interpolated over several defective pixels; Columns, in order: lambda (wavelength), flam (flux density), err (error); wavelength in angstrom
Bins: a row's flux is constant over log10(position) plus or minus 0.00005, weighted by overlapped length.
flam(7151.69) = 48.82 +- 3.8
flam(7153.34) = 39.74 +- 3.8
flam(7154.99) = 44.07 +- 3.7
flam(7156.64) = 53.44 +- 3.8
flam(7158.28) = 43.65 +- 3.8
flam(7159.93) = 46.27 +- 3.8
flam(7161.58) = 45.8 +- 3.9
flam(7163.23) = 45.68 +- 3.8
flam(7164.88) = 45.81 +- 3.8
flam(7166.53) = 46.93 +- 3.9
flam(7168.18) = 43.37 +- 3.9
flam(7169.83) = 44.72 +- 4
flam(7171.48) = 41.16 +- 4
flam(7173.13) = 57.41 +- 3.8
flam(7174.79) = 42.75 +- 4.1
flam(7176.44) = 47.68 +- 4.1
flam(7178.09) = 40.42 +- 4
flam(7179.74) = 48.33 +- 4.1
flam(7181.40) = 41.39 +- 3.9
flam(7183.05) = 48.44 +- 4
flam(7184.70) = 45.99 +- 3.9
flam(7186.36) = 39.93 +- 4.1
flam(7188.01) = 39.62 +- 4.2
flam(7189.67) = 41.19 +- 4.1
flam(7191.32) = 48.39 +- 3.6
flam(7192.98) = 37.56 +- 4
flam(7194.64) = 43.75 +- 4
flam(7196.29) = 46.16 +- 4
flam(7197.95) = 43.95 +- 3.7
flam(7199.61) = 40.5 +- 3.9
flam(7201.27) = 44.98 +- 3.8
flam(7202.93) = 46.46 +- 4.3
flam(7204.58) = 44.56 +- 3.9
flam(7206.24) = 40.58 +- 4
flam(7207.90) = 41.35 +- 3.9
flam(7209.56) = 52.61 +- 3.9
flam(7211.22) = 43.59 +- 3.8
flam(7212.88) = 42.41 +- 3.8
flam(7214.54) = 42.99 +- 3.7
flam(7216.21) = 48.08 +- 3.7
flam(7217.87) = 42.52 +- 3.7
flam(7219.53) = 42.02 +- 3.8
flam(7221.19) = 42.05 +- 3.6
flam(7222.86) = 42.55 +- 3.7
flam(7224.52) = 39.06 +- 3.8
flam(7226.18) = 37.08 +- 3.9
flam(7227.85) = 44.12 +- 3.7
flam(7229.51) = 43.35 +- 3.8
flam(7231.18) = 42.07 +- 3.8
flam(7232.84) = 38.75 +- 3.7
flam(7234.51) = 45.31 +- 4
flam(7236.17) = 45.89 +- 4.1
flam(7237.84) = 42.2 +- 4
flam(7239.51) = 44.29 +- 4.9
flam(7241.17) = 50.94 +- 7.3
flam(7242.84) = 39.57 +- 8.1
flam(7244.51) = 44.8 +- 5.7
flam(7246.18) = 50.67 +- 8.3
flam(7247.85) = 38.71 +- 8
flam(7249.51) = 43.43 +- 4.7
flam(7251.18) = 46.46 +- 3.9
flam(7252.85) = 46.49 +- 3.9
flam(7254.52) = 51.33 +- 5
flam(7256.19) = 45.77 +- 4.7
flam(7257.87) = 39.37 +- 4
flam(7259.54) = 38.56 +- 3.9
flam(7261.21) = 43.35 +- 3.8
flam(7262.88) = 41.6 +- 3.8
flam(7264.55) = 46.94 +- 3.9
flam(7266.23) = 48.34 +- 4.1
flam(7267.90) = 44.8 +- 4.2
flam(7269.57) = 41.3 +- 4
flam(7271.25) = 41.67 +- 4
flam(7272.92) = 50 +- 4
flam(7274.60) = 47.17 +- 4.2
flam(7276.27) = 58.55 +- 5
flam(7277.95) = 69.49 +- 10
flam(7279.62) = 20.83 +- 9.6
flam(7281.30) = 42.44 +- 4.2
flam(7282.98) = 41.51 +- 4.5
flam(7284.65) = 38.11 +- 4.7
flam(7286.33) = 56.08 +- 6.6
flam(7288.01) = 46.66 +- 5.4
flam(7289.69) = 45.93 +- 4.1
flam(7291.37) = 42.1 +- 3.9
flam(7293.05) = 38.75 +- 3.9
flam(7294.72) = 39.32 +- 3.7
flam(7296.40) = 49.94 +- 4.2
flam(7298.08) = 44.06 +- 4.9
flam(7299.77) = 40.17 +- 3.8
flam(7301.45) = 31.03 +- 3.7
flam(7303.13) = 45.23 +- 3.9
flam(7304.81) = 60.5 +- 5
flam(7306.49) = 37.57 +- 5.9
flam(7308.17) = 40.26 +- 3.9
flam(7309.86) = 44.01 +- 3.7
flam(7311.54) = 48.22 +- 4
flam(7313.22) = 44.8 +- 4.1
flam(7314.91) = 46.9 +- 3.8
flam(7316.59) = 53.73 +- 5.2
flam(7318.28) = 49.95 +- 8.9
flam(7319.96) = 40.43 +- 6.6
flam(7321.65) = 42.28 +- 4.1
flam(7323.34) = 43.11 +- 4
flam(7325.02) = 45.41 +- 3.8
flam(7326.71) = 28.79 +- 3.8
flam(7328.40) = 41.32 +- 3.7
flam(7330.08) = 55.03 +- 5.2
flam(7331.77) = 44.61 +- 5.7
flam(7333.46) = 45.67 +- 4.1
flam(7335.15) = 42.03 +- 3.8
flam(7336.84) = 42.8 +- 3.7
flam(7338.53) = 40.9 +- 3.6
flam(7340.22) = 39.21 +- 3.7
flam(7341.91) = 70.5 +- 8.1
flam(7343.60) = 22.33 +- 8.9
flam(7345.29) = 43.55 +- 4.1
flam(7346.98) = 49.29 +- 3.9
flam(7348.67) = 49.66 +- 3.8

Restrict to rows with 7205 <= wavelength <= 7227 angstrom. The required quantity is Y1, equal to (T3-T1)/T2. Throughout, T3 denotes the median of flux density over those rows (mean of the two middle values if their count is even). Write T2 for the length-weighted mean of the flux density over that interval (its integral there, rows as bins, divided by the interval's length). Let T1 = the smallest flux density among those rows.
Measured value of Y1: 0.124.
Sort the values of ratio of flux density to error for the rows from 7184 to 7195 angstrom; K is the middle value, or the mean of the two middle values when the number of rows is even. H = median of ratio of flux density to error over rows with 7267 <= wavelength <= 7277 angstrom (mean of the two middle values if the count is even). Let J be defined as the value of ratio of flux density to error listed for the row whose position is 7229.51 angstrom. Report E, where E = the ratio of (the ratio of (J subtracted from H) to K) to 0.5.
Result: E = -0.1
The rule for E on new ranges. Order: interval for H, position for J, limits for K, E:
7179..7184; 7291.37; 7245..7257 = 0.2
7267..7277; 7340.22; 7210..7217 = 0.1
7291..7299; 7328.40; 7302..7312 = -0.1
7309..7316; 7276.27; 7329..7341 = 0.0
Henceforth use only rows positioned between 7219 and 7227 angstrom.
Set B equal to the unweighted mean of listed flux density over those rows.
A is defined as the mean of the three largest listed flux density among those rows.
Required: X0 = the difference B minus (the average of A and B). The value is -1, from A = 42.2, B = 40.6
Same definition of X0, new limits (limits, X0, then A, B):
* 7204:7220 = -2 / 48.4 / 44.1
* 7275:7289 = -7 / 61.4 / 46.7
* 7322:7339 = -3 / 48.7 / 43.0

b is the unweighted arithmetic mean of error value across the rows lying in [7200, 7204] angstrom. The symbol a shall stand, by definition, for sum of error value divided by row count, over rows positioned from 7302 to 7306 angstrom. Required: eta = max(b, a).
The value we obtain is 4.45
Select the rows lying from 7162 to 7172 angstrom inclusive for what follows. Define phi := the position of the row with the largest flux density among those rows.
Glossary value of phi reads 7166.53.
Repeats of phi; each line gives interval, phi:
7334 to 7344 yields 7341.91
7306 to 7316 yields 7311.54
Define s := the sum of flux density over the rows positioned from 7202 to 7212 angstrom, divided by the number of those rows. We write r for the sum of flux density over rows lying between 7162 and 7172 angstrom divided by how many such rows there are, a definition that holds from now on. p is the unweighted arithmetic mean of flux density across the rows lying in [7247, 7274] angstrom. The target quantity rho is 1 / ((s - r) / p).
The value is 179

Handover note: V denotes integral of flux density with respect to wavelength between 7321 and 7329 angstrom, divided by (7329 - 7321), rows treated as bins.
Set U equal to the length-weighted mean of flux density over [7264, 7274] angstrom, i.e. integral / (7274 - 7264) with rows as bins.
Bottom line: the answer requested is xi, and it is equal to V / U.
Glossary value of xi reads 0.88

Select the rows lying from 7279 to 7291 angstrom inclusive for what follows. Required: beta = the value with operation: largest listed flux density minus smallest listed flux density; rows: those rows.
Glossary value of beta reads 35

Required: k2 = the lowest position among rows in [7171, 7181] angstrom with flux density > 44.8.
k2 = 7173.13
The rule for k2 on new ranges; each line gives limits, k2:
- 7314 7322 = 7314.91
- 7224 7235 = 7234.51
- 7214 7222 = 7216.21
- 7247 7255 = 7251.18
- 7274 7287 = 7274.60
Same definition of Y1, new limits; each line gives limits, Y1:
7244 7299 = 0.533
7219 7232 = 0.120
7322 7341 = 0.329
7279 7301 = 0.506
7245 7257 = 0.168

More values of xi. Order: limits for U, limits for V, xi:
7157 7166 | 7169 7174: 1.04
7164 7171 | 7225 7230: 0.92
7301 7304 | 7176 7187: 1.13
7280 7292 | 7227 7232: 0.98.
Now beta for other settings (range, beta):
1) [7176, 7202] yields 11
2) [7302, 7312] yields 23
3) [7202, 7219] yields 12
